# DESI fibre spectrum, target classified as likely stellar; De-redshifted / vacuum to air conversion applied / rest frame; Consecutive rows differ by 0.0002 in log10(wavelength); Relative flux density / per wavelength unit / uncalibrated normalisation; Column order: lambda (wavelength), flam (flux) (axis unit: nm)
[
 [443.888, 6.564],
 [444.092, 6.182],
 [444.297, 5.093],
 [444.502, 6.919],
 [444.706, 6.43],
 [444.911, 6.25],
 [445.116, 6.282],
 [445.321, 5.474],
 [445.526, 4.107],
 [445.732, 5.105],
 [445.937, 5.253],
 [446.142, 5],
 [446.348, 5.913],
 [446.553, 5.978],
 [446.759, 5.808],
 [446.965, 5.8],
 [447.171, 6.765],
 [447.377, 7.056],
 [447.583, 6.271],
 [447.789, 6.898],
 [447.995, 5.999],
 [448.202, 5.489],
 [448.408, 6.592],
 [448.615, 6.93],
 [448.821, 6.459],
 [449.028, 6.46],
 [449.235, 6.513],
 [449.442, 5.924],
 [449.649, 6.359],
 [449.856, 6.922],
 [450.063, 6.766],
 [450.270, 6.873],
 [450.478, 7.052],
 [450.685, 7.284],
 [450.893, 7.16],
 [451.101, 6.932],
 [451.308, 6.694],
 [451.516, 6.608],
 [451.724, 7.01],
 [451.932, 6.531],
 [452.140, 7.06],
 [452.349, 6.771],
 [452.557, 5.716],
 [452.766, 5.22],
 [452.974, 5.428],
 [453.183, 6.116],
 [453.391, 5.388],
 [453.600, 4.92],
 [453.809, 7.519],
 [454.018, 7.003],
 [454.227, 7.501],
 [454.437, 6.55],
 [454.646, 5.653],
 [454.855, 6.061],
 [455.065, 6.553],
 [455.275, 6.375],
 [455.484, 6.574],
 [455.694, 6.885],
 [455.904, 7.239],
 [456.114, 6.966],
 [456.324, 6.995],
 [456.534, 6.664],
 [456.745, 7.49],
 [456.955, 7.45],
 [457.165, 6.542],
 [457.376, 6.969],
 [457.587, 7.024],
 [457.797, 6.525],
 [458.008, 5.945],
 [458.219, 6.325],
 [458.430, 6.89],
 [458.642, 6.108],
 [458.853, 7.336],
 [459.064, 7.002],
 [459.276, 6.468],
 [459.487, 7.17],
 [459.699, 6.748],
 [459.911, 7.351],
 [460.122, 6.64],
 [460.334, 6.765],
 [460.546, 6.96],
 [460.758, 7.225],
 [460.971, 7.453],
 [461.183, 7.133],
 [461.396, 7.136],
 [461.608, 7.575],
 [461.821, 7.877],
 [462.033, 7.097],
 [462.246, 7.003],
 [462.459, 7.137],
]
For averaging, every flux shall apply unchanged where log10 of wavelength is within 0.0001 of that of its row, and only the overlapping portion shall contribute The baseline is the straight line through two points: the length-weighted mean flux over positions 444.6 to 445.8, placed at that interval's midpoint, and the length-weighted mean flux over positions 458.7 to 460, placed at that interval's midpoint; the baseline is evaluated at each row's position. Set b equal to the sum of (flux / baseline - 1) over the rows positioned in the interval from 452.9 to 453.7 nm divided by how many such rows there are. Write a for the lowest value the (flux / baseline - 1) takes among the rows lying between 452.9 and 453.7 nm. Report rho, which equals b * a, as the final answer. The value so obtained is 0.0342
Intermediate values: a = -0.23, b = -0.15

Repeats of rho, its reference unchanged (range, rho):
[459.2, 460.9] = 0.0013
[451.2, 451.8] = 0.0053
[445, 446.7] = 0.0144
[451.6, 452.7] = -0.0051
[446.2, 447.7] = 0.0001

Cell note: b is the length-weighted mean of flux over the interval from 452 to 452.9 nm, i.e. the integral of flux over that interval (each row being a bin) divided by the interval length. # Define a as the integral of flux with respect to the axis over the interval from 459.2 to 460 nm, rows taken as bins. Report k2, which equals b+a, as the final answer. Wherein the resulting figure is 11.7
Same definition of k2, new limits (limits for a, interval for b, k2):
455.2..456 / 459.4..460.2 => 12.4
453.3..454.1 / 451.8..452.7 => 11.4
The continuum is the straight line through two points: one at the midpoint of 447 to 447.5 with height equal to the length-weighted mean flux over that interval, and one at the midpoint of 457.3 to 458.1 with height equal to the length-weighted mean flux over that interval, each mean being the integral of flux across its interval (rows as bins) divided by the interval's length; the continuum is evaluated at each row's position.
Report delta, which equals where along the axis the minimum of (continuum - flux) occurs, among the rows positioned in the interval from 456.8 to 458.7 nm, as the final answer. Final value 456.955 nm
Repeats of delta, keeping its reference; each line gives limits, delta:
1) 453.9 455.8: 454.227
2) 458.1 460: 459.911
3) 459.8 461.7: 461.608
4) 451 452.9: 452.140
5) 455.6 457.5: 456.745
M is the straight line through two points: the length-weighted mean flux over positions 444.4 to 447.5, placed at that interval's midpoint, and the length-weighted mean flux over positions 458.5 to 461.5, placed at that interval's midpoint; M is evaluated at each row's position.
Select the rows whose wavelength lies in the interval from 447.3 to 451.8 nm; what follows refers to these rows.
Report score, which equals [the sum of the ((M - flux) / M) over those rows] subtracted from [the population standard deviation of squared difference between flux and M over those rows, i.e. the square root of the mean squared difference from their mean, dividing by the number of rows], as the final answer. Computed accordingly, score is 2.09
